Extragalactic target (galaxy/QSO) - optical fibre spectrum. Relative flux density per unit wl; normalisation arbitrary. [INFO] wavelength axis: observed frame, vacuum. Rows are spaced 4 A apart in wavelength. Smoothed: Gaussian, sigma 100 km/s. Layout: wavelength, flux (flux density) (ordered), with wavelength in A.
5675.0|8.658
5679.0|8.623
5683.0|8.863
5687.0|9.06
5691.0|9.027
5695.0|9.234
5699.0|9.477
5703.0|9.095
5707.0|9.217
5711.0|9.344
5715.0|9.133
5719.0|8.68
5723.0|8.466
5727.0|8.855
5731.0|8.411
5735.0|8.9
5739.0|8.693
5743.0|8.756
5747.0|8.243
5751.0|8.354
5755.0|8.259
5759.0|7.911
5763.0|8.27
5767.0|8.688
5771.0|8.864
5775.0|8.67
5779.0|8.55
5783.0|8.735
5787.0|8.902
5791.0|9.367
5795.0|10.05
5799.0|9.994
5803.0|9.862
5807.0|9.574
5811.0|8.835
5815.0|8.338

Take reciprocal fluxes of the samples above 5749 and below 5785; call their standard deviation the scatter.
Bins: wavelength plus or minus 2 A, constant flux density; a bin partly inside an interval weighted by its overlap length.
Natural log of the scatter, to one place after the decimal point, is -5.5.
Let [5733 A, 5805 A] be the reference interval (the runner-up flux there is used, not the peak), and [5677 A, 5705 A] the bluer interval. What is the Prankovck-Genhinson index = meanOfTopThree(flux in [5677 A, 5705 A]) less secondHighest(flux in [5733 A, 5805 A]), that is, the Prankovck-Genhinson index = -0.7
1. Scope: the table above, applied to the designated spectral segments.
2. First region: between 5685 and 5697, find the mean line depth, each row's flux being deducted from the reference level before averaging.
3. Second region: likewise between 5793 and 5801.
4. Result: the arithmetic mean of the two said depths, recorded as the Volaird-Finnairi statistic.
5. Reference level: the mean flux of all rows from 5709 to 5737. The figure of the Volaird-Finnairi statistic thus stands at -0.7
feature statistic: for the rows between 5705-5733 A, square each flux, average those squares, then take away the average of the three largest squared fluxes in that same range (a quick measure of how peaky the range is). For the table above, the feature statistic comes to -6.4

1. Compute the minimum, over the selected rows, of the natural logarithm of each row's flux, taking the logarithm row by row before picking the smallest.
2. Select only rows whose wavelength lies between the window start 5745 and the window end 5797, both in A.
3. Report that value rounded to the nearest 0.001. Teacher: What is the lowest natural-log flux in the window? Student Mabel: 2.068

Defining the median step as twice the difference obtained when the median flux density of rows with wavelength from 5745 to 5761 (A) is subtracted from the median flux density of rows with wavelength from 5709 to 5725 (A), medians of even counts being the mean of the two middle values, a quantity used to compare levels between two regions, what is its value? 1.3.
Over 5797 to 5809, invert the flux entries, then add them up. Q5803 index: 0.306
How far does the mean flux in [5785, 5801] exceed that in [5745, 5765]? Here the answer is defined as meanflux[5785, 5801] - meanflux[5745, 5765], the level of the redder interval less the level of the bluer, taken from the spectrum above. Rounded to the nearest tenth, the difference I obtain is 1.4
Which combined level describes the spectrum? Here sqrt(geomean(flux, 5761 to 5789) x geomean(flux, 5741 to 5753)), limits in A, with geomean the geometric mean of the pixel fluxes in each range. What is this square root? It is 8.56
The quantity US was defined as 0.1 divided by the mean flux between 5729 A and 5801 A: 0.0114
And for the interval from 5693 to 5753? 0.0113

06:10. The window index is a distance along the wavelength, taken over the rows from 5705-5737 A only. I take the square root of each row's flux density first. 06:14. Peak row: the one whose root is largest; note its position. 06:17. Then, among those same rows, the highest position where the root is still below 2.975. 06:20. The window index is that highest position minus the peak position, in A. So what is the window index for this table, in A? 20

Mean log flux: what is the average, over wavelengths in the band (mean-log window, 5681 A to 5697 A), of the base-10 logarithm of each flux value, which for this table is 0.956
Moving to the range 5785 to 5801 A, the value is 0.981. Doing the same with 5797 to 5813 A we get 0.980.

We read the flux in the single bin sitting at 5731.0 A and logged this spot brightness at 8.411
